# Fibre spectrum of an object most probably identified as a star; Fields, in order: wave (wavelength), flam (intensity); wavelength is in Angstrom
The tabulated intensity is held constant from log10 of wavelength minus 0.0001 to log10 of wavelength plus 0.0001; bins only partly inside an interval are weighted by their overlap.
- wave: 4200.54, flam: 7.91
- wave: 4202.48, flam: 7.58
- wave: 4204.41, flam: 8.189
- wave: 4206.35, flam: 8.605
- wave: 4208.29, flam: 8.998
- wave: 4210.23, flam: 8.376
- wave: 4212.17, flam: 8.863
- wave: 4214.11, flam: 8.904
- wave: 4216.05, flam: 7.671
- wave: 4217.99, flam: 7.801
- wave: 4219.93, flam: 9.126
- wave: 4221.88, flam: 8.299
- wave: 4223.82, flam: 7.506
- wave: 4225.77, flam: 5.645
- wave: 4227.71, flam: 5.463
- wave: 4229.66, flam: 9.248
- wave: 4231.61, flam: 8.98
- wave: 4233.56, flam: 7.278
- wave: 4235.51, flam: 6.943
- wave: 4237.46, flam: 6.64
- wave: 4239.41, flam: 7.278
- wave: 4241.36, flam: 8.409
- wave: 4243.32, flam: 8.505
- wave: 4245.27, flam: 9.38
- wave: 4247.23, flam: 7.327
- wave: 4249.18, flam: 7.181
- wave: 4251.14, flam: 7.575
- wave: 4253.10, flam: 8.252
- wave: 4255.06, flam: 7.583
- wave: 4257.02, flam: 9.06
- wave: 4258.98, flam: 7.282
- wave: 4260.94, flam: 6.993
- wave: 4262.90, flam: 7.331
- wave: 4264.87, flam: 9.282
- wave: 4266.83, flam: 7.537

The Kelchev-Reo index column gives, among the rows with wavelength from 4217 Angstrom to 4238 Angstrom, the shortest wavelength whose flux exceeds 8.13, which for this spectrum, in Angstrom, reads 4219.93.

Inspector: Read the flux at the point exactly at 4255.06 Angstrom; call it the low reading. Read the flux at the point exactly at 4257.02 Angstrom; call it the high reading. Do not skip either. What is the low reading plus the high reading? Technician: 16.6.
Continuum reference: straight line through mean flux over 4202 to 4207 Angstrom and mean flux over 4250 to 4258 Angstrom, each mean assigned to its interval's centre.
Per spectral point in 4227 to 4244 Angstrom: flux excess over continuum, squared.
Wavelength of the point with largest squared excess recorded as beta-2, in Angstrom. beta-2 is 4227.71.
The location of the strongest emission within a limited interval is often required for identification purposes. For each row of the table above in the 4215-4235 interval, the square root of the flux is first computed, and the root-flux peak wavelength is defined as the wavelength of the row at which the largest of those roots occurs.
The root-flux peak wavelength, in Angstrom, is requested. 4229.66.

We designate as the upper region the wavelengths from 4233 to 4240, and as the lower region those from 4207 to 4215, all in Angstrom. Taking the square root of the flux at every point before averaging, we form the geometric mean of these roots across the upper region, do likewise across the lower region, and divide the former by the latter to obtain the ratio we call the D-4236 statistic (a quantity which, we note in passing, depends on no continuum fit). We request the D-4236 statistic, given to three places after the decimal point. 0.895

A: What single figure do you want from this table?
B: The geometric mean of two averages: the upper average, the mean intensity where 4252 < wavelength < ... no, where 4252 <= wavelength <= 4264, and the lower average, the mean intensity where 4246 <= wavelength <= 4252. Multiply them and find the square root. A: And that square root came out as 7.6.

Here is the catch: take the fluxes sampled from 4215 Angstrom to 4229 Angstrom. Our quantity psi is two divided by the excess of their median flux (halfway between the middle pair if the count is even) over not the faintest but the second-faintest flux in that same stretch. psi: 1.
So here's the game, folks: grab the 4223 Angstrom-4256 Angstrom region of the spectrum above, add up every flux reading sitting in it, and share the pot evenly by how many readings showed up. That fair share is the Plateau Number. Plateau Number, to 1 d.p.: 7.6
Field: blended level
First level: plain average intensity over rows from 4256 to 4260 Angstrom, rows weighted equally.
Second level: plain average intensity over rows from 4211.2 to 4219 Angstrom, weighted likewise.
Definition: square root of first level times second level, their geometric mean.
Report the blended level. 8.24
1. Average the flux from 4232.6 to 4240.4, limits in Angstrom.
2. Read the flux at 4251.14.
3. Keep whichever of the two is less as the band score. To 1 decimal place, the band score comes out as 7.0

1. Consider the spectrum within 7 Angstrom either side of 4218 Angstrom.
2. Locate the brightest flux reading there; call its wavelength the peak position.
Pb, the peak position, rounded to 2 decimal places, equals 4219.93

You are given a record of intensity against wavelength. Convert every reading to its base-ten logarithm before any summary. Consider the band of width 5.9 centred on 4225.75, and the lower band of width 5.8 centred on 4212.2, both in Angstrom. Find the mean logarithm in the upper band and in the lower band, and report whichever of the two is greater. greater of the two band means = 0.940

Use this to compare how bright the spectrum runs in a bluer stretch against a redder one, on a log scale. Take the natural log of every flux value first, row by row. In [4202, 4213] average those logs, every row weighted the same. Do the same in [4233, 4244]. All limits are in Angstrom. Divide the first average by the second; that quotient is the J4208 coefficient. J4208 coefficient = 1.06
